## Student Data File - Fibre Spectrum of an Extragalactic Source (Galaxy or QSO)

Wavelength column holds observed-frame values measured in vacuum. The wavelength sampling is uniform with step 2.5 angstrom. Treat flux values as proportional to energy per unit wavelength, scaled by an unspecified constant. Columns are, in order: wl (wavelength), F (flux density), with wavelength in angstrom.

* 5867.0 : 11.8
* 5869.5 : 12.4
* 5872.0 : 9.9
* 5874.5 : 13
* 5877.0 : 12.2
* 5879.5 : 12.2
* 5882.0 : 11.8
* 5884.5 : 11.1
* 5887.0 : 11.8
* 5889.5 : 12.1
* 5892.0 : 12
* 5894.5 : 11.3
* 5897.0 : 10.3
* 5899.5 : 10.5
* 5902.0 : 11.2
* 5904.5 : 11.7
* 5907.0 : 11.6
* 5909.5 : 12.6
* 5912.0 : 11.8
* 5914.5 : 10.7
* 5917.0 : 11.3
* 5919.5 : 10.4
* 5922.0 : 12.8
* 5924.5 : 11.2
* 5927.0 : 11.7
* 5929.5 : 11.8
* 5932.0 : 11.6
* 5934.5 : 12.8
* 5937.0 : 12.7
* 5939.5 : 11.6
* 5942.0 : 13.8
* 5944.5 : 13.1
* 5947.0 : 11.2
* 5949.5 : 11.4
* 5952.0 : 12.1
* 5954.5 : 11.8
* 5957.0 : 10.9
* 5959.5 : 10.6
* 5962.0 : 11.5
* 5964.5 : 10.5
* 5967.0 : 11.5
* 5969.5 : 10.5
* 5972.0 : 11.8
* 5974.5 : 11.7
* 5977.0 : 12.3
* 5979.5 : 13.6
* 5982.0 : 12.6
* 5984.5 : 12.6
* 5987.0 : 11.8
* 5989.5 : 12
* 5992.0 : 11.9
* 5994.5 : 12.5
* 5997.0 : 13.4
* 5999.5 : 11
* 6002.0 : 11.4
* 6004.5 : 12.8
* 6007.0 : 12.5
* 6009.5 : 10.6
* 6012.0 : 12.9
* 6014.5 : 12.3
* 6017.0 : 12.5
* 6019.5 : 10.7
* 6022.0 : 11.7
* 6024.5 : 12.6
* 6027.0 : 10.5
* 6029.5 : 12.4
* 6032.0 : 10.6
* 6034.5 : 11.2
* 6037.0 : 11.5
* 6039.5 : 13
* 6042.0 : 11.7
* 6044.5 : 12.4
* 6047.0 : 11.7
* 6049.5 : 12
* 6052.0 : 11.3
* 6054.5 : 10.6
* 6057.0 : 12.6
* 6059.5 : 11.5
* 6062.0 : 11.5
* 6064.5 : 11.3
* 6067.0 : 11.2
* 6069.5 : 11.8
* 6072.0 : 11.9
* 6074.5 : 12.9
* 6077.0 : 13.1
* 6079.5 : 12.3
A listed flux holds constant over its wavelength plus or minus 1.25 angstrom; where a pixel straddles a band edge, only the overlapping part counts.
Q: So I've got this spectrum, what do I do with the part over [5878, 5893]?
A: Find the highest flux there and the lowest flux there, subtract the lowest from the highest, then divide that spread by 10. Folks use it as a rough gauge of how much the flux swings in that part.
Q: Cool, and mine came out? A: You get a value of 0.11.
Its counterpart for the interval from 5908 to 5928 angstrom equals 0.24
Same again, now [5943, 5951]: 0.19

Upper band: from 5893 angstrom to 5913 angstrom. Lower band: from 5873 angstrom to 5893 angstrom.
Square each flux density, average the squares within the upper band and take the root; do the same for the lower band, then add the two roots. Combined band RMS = 23.4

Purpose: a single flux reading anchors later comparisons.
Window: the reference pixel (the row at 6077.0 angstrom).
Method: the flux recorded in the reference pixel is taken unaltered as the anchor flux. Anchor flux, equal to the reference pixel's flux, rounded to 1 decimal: 13.1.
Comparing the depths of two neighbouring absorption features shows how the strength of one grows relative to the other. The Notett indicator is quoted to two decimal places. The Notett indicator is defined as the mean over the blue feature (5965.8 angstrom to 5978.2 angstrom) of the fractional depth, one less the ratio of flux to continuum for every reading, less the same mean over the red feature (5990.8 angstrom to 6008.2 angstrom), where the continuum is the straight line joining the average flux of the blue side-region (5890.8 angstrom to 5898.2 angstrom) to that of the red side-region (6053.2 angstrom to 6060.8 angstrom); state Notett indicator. 0.05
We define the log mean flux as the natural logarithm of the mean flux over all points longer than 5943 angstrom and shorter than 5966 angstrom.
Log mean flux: 2.44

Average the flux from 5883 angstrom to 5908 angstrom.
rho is 11.4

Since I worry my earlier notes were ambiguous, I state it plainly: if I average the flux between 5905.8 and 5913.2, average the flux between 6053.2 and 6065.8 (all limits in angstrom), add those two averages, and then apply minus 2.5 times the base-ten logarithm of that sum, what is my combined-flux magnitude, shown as -3.43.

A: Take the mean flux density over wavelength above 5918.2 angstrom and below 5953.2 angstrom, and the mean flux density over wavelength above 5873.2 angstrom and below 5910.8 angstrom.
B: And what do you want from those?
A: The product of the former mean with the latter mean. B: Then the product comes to 140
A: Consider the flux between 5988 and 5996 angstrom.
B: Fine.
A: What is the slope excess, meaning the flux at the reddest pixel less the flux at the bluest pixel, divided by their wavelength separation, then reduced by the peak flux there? -12.4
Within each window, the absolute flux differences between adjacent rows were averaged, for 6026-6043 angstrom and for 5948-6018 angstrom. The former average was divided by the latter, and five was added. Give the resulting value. 6.48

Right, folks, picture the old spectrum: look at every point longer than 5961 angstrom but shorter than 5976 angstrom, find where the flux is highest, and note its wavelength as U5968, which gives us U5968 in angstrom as 5972.0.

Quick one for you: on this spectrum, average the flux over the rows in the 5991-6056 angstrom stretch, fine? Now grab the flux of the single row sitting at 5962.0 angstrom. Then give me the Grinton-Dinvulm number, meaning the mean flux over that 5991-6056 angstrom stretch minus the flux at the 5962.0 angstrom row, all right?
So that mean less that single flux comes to 0.3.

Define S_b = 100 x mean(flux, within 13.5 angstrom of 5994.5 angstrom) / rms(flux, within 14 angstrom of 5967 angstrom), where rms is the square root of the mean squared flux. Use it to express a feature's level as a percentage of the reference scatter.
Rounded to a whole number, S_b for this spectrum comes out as 106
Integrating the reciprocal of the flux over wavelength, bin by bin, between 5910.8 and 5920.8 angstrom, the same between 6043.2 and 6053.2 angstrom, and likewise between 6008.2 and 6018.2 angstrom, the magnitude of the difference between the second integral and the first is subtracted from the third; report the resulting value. 0.77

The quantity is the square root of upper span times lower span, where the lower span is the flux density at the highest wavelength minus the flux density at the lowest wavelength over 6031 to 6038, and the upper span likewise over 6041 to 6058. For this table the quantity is 0.90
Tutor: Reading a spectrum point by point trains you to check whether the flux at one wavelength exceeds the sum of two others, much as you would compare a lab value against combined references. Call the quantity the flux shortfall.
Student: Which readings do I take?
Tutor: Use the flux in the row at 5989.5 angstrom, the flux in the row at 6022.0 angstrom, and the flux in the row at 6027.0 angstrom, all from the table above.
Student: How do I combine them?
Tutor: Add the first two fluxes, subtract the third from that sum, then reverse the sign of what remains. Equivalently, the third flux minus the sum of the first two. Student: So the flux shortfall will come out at -13.2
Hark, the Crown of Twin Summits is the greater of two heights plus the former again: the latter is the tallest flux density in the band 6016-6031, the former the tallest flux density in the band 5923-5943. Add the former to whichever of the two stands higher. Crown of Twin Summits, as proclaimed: 27.6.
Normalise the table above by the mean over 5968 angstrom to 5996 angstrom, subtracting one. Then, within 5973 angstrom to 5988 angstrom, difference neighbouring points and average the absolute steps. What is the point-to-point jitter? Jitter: 0.061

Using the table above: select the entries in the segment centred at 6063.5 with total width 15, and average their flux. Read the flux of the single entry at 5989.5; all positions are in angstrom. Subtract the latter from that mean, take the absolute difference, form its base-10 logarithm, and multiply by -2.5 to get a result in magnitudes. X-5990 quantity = 1.1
